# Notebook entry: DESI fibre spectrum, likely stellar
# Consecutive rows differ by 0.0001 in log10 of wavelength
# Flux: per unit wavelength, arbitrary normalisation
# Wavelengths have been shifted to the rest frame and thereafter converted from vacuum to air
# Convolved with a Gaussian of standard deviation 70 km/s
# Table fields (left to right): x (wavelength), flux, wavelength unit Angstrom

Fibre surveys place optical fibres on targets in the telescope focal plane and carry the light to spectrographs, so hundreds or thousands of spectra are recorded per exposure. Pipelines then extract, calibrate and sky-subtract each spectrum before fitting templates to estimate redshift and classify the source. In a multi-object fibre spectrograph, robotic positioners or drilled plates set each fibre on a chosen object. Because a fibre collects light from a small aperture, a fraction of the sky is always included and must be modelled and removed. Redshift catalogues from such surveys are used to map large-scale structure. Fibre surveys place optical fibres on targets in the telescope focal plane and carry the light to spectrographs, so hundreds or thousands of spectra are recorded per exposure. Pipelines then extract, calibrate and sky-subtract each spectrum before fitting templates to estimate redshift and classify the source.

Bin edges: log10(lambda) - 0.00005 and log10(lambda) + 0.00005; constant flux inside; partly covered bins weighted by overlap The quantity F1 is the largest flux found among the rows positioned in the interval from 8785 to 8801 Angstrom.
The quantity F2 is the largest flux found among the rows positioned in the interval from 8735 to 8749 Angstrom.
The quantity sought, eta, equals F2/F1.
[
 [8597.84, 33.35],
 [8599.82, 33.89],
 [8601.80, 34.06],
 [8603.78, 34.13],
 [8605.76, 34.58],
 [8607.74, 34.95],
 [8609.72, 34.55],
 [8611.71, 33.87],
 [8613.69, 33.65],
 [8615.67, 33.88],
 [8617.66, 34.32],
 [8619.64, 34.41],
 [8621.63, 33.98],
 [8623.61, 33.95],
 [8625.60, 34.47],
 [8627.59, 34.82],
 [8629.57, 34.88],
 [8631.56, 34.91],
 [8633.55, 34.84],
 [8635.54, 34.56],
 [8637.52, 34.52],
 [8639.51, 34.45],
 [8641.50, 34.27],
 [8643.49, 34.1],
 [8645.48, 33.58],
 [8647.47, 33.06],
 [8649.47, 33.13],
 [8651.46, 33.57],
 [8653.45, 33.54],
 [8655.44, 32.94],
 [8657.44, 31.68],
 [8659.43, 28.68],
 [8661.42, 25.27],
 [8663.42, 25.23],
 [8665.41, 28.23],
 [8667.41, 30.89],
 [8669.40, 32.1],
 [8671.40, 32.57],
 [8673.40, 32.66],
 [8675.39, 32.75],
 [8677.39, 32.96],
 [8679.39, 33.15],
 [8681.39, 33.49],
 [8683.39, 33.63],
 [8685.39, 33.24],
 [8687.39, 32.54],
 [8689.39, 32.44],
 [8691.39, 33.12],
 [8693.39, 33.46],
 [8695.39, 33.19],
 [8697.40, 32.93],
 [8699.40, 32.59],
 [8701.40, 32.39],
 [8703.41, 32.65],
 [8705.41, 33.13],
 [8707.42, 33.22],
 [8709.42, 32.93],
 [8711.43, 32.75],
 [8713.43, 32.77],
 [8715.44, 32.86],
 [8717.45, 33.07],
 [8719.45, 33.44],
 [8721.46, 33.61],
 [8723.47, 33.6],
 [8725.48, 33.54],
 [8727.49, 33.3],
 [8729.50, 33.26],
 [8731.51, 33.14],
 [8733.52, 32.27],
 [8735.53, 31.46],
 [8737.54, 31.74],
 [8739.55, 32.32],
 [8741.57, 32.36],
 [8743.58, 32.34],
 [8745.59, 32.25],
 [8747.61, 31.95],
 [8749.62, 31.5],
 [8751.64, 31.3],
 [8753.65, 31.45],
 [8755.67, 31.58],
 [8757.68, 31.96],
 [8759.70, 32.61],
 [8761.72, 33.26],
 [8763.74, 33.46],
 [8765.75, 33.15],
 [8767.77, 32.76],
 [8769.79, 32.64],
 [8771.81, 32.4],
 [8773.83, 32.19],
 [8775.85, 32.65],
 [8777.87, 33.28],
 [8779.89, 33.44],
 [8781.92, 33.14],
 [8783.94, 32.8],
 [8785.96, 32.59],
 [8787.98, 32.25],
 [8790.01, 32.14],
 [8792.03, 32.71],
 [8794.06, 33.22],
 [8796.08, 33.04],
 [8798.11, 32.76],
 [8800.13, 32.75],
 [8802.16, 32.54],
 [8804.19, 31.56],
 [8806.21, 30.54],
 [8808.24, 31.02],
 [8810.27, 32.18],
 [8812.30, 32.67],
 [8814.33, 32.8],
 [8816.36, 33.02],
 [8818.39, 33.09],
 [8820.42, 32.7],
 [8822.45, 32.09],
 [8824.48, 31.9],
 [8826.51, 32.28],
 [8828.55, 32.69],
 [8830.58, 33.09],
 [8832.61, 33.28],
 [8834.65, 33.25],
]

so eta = 0.97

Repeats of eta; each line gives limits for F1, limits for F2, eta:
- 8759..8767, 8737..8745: 0.97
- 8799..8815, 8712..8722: 1.02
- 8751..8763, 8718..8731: 1.01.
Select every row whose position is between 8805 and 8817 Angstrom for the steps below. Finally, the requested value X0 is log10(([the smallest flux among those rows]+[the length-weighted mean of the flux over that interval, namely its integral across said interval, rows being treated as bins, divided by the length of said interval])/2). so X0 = 1.50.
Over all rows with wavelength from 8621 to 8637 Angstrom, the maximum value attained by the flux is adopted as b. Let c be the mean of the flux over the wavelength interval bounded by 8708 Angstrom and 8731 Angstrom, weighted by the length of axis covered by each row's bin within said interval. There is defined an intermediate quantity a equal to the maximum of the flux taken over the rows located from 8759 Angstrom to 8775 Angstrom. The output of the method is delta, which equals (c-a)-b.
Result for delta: -35.2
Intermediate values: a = 33.46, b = 34.91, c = 33.2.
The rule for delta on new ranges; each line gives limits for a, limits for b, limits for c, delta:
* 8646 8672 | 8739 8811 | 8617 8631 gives -32.6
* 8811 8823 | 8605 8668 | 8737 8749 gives -35.9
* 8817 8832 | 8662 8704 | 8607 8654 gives -32.5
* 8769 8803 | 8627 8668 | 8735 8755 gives -36.5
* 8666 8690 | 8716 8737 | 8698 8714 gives -34.4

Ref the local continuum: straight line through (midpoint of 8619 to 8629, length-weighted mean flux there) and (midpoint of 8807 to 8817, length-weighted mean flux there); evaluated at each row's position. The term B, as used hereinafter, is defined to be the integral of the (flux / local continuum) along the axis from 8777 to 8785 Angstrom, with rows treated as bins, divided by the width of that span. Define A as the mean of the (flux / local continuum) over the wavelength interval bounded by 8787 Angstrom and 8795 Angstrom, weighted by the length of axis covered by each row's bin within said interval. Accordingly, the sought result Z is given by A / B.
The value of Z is 0.99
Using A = 1.00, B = 1.017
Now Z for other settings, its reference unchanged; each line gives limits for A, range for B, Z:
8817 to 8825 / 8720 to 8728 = 1.00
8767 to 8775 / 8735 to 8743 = 1.03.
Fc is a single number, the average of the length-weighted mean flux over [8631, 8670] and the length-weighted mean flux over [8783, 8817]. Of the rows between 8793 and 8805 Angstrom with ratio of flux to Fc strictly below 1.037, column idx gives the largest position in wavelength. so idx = 8804.19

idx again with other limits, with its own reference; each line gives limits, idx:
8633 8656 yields 8655.44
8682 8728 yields 8727.49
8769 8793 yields 8792.03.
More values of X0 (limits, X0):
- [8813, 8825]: 1.51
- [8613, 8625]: 1.53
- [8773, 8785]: 1.51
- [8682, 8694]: 1.52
